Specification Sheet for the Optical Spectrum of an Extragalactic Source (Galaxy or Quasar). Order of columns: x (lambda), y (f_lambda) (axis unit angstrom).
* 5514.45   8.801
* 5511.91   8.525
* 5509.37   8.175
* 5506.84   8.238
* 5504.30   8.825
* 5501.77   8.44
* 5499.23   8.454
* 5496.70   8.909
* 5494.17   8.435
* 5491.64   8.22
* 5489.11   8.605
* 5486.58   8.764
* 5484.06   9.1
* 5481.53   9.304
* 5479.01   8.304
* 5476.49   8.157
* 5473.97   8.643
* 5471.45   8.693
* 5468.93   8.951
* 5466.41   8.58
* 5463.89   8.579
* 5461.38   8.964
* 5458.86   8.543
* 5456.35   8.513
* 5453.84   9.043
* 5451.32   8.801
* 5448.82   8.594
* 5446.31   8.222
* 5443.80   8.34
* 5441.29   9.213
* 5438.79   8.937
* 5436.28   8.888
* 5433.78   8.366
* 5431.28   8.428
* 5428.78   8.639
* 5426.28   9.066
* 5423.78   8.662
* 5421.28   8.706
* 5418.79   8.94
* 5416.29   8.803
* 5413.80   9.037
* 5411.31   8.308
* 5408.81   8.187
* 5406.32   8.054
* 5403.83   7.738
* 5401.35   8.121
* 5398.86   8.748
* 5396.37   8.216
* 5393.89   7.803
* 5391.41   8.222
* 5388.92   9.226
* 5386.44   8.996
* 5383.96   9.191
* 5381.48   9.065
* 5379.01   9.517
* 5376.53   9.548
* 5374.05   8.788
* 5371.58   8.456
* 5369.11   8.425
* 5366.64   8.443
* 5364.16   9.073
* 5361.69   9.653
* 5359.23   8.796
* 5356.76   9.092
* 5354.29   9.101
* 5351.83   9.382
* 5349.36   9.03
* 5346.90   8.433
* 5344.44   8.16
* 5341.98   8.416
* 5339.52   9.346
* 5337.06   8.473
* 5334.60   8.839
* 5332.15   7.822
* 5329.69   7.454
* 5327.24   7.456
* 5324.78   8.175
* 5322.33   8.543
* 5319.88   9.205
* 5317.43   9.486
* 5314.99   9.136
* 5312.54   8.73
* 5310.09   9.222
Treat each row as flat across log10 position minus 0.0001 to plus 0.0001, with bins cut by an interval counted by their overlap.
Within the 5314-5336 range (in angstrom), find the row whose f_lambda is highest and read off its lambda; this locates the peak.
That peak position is 5317.43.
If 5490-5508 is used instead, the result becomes 5496.70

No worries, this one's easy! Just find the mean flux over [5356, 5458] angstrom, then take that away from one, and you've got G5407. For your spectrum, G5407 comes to -7.70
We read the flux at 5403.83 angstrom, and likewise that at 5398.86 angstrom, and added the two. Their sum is 16.5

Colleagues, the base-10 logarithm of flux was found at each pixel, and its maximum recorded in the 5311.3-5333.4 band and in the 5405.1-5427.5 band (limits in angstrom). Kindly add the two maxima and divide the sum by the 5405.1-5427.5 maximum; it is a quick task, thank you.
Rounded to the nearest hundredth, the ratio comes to 2.02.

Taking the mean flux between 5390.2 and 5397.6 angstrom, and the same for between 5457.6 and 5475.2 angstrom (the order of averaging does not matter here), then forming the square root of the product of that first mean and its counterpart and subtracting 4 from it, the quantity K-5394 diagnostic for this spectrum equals 4.39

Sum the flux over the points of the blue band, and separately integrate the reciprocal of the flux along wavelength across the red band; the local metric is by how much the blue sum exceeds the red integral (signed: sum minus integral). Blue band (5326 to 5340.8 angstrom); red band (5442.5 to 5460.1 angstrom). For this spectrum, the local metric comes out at 47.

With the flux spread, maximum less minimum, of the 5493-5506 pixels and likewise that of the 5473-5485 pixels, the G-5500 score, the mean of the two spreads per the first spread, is 1.71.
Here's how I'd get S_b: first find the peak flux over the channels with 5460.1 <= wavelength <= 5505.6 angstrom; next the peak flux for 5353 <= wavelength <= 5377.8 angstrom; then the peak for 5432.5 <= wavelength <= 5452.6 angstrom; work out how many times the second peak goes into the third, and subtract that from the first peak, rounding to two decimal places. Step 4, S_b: 8.35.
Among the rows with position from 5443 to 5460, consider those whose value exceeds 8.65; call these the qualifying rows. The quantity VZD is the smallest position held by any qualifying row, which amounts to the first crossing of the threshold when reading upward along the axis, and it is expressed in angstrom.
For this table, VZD 5451.32 angstrom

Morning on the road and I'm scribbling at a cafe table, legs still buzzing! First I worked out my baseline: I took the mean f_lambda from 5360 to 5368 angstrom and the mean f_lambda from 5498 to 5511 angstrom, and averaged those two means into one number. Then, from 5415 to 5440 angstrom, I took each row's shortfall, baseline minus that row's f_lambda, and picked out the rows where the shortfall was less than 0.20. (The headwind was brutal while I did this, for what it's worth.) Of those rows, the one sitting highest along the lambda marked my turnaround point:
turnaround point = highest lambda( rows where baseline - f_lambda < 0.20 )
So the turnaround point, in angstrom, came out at 5438.79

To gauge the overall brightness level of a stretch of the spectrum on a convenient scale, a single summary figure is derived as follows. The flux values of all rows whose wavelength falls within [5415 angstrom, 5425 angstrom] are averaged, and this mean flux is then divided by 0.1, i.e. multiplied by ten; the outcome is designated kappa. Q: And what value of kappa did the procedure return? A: 87.8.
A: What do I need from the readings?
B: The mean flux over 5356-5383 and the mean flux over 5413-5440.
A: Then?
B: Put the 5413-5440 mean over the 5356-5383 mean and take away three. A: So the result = -2.02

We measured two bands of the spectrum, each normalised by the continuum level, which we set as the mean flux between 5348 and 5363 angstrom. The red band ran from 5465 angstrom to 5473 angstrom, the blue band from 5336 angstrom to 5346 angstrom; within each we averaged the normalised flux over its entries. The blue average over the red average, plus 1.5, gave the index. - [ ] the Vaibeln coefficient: 2.48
